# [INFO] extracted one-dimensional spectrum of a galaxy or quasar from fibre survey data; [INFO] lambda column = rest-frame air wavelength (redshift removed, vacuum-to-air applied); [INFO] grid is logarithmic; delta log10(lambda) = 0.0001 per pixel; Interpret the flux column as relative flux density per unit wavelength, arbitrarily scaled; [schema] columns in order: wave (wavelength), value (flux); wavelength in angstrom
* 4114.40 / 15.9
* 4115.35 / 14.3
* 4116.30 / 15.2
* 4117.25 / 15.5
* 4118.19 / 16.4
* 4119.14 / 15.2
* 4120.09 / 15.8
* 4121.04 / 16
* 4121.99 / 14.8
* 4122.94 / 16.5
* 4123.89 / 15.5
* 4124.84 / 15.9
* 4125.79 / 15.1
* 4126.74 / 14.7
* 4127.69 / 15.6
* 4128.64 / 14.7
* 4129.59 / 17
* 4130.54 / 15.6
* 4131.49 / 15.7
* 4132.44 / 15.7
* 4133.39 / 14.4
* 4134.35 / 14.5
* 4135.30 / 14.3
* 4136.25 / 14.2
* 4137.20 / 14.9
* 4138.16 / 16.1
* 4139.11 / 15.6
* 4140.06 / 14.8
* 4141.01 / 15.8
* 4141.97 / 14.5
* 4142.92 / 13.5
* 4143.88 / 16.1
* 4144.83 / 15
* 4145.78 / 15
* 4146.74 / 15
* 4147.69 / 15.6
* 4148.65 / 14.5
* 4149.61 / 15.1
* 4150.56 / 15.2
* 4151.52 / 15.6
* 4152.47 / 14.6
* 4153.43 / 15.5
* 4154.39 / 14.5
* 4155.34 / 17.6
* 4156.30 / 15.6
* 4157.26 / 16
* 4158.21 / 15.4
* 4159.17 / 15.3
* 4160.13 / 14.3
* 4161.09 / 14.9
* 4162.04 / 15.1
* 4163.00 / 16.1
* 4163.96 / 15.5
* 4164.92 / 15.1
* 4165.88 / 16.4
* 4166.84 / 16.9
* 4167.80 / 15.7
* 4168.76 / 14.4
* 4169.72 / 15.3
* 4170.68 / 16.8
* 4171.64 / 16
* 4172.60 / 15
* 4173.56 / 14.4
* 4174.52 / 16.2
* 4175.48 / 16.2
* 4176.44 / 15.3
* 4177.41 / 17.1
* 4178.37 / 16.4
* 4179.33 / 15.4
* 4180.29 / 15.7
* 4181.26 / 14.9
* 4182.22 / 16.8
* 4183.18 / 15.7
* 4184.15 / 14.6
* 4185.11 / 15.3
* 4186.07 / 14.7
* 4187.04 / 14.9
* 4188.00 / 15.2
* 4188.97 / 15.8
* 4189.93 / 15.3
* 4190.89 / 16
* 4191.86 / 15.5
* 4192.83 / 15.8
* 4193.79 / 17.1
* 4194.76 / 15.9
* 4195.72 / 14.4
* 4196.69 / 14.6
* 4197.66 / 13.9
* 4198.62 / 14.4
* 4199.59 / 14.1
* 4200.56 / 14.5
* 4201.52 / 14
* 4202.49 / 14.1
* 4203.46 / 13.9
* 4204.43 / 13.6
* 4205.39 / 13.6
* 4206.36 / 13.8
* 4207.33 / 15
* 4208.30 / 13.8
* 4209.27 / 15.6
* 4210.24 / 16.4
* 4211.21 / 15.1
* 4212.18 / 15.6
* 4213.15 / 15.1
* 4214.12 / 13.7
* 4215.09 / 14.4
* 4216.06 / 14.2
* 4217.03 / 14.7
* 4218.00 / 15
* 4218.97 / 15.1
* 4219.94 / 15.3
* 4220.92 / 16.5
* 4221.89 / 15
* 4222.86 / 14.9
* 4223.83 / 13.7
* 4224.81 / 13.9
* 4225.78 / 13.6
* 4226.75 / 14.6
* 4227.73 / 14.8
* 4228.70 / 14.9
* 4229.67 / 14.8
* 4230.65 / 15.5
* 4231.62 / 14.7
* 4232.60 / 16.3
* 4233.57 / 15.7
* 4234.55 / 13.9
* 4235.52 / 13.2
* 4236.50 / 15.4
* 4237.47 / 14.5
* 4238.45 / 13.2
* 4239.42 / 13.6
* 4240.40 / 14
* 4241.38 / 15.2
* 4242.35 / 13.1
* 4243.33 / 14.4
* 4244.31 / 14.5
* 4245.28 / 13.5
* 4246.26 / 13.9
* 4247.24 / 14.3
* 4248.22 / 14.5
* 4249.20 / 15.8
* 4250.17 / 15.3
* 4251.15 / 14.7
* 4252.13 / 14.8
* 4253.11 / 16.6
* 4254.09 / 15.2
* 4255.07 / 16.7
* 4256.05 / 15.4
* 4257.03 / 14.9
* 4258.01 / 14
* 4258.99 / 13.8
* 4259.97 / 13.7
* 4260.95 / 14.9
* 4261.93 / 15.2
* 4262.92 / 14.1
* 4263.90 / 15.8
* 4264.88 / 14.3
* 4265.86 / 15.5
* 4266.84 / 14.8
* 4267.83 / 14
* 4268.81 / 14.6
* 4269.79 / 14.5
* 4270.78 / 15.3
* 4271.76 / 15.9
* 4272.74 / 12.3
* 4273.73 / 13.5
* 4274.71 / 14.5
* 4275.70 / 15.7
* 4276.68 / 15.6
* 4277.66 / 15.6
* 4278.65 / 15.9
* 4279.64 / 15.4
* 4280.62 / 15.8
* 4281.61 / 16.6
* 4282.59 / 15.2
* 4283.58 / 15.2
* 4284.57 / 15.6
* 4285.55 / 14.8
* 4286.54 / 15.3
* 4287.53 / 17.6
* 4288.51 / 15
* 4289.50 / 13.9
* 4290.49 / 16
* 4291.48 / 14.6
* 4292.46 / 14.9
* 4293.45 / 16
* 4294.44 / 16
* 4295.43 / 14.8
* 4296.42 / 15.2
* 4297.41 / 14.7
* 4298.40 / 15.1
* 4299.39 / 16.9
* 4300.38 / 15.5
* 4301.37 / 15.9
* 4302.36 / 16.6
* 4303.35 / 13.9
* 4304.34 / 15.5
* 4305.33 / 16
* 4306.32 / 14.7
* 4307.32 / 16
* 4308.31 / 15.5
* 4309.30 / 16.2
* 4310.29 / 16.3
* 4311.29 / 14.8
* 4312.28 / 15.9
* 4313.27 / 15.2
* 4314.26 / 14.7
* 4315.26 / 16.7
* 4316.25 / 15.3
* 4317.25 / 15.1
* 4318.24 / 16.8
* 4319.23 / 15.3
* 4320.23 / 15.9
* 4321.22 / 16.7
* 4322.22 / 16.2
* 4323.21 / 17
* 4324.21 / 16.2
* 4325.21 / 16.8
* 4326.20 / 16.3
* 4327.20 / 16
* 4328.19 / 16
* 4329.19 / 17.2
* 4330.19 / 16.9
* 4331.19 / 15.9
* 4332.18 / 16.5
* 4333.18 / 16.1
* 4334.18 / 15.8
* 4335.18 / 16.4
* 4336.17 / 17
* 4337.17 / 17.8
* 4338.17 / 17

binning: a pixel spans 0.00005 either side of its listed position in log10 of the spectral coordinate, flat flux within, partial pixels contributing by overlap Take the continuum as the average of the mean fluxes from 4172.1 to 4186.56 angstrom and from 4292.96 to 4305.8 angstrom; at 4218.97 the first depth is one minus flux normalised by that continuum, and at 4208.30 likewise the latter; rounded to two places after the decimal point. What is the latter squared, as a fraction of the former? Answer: 0.43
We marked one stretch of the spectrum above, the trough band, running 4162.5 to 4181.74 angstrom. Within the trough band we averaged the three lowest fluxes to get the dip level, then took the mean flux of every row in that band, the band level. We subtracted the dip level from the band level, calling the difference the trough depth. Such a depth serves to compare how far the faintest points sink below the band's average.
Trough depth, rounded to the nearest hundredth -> 1.17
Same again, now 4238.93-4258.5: 1.32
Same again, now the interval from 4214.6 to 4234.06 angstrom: 1.15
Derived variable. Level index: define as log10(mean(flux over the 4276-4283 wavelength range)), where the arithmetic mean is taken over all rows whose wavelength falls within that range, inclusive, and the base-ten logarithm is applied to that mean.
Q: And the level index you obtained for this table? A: 1.20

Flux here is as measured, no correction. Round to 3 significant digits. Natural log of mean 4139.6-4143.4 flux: 2.68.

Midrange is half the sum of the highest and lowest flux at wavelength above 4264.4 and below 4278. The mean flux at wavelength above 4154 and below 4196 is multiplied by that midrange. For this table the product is 220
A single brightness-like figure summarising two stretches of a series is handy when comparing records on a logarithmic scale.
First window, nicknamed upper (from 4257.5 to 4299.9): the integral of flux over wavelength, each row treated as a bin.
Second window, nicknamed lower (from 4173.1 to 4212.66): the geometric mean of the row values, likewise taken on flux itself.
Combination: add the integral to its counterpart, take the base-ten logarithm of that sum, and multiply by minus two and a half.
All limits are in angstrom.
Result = -7.0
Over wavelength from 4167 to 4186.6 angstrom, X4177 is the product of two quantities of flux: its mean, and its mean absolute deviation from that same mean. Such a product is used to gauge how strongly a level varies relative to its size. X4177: 10.4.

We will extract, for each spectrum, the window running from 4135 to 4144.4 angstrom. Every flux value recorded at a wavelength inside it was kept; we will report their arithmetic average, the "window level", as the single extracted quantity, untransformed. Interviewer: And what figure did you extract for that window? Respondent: 15.0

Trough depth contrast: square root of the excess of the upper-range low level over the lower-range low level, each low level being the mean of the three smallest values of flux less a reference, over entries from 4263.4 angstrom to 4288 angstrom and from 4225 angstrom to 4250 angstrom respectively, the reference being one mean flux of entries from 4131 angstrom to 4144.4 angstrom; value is 0.32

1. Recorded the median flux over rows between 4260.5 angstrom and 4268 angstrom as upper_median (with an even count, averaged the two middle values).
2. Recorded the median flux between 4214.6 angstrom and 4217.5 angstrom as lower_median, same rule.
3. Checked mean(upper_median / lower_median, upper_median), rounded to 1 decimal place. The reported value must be 7.9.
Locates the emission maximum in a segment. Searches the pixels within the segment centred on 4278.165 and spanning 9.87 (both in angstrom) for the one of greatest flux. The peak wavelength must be 4281.61 angstrom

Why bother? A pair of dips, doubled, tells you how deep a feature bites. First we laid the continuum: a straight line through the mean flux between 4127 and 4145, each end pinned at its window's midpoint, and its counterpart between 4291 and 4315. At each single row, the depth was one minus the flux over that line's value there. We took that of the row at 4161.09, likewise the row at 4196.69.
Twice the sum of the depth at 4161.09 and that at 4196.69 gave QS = 0.13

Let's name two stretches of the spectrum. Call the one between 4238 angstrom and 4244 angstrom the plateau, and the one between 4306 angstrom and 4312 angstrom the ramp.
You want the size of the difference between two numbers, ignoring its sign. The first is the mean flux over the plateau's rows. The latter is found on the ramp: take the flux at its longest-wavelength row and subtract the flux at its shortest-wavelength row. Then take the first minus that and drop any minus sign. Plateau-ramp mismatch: 13.8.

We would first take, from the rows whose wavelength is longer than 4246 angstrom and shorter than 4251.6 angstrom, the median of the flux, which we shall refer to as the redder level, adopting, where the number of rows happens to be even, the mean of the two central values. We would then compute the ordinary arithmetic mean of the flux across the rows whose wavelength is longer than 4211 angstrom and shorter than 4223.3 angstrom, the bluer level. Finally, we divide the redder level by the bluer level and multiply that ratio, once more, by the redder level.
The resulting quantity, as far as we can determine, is 14.2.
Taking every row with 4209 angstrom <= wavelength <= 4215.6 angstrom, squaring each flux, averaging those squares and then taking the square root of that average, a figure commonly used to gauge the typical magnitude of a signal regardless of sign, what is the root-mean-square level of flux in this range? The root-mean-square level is 15.2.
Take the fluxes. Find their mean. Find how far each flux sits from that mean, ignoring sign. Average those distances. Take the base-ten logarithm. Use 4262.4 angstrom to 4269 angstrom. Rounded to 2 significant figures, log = -0.26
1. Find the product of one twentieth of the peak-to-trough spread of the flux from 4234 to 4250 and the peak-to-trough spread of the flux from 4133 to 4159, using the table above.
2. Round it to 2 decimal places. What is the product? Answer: 0.55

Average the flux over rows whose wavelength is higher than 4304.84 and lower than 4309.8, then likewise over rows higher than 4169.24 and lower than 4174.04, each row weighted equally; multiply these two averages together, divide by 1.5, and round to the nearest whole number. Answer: 162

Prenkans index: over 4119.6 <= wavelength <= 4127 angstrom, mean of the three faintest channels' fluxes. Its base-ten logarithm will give 1.17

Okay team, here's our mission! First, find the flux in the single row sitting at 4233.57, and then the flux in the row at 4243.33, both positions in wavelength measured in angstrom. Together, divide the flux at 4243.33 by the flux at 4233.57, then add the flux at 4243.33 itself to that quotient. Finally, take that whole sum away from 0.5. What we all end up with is -14.8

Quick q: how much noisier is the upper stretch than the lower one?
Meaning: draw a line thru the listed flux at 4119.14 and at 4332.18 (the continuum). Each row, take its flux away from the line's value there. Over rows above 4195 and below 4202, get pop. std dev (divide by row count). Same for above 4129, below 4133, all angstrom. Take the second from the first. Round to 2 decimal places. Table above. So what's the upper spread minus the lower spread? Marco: -0.33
